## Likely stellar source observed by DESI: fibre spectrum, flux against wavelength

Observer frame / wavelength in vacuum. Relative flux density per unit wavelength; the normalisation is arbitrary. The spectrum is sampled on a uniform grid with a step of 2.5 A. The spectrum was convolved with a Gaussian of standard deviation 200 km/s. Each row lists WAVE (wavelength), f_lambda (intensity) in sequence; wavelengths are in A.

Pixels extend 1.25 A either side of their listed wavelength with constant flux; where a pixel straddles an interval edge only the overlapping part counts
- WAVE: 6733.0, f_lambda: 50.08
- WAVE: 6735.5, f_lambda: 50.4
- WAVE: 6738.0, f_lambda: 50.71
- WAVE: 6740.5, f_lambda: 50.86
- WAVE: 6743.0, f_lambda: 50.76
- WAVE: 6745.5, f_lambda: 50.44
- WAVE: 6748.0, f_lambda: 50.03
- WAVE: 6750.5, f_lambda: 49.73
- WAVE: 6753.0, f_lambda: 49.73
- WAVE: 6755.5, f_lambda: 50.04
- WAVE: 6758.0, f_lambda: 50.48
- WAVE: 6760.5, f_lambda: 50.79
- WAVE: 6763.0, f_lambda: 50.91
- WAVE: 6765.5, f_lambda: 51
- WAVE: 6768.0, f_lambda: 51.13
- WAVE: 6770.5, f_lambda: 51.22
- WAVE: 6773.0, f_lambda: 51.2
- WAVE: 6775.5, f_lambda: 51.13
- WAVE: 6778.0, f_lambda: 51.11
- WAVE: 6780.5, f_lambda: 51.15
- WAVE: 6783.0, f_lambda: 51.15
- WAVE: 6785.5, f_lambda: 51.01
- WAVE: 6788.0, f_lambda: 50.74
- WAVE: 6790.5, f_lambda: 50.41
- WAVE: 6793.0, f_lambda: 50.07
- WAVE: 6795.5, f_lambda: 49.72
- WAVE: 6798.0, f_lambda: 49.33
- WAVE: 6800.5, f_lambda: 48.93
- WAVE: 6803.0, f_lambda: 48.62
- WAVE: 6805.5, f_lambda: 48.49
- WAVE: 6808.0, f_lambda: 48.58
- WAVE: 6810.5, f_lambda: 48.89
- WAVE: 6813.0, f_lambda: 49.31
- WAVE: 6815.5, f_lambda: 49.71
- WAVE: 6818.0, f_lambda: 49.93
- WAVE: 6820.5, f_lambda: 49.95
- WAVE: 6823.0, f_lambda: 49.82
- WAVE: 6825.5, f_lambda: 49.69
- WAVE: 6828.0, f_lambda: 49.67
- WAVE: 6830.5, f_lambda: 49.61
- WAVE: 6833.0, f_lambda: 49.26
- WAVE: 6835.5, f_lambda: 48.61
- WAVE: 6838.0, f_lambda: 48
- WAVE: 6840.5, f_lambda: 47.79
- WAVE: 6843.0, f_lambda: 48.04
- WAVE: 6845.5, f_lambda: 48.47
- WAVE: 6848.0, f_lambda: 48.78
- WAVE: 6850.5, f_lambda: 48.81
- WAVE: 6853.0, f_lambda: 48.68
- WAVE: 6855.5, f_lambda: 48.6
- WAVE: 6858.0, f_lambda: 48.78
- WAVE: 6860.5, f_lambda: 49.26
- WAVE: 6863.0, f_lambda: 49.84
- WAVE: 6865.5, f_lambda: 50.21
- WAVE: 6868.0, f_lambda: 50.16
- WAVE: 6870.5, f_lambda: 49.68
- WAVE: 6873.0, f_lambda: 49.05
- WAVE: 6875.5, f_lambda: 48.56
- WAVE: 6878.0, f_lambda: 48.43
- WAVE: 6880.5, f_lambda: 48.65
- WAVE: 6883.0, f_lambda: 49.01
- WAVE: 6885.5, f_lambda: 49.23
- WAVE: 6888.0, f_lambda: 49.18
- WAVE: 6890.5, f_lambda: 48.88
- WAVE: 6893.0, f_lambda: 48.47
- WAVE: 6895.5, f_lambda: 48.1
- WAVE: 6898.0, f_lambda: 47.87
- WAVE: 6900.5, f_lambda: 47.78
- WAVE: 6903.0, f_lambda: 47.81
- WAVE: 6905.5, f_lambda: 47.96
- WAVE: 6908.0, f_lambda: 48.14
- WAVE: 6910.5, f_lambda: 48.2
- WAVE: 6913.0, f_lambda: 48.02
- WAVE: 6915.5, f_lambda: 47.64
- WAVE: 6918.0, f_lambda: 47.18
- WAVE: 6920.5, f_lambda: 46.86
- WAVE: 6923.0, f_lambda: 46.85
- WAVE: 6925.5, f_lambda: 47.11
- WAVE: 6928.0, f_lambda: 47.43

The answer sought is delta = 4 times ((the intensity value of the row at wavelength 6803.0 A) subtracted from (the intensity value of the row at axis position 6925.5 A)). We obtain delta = -6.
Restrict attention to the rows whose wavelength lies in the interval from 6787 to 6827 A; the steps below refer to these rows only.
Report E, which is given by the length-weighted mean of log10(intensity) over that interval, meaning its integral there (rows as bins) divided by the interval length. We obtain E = 1.69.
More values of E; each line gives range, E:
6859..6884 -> 1.69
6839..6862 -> 1.69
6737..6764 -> 1.70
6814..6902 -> 1.69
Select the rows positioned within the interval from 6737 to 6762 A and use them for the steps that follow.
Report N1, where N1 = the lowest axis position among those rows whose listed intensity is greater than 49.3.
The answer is 6738.0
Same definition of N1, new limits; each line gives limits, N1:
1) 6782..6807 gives 6783.0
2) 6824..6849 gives 6825.5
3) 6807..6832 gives 6813.0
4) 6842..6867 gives 6863.0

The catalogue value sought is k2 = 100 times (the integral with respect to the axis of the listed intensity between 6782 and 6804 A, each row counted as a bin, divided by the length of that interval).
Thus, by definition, 5000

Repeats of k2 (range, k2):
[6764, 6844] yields 4980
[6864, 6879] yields 4937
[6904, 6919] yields 4787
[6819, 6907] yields 4888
